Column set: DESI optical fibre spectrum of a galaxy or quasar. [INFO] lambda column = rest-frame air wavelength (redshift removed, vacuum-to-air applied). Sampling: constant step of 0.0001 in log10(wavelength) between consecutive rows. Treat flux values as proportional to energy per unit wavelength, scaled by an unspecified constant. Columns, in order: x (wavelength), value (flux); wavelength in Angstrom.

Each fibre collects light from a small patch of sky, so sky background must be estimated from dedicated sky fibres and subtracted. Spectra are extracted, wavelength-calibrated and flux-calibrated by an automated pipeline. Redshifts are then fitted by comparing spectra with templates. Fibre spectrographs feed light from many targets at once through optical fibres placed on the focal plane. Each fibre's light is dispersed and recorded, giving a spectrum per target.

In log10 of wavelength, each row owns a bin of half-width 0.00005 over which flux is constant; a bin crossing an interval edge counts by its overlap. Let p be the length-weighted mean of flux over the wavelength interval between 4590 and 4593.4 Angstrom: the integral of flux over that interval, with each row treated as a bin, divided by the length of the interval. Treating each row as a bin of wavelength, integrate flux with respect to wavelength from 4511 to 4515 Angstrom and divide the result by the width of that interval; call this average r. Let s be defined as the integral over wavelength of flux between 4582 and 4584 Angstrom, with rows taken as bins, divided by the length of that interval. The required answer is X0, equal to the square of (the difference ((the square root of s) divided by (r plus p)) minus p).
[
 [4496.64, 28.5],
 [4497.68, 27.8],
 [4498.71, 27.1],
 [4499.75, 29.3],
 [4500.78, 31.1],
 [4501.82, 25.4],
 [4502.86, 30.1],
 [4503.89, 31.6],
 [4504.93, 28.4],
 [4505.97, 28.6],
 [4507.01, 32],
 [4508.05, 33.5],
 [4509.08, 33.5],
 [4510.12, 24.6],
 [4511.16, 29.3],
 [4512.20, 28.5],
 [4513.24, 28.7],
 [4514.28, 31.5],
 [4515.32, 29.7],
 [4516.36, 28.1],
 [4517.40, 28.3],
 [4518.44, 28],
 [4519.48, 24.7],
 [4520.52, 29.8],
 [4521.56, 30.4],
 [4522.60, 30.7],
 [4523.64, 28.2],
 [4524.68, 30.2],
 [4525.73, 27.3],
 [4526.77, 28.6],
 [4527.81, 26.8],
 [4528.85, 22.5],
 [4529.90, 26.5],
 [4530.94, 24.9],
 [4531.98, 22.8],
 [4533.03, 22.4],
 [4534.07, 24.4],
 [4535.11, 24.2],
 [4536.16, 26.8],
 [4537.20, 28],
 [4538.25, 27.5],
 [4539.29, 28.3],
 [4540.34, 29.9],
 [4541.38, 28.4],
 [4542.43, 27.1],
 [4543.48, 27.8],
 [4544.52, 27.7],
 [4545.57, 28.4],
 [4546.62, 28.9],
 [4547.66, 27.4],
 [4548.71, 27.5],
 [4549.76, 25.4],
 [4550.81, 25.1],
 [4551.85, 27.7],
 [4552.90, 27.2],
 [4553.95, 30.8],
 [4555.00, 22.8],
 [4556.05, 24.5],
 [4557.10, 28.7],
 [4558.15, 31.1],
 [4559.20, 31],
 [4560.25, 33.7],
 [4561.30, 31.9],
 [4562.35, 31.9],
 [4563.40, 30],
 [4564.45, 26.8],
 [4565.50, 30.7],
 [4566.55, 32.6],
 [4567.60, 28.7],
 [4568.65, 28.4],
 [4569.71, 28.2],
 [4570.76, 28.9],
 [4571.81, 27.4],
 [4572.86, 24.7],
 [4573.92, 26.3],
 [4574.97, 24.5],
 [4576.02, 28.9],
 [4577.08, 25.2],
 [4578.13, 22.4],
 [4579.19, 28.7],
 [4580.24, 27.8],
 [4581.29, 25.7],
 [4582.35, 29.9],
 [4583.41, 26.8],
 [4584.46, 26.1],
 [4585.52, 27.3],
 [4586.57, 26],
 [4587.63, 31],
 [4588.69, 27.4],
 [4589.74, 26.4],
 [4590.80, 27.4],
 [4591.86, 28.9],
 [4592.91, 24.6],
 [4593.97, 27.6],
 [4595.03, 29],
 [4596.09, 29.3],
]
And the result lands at 722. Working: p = 27.0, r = 29.5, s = 28.1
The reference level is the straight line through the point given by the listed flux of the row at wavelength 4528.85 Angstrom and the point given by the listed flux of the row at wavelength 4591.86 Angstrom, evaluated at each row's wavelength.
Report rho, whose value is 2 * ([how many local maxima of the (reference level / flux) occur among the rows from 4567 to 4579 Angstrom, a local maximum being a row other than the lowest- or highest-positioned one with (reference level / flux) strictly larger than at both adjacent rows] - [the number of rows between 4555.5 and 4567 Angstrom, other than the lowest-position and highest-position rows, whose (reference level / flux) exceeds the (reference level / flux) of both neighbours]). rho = 2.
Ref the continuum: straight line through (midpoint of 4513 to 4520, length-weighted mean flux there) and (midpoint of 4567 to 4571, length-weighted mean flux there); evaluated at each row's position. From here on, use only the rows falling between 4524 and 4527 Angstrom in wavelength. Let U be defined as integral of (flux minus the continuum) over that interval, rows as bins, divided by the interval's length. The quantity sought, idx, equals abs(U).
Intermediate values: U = 0.2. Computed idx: 0.2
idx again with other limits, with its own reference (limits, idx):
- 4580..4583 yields 0.9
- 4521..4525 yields 1.4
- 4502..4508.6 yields 2.1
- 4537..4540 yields 0.4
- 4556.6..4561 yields 2.6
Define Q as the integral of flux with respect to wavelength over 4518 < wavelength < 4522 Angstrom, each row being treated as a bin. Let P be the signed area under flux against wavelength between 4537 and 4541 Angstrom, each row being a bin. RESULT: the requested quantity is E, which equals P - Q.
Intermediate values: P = 114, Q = 113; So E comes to 1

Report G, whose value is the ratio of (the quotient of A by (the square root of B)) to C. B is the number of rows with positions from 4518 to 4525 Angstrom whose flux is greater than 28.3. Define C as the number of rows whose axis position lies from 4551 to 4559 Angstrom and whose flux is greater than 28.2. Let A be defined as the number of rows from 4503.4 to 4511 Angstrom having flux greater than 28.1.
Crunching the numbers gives 1.0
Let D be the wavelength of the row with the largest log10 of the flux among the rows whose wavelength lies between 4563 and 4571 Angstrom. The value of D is 4566.55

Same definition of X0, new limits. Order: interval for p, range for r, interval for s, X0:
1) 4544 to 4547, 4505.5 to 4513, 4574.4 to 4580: 794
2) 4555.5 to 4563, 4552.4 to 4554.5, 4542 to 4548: 916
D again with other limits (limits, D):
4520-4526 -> 4522.60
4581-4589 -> 4587.63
